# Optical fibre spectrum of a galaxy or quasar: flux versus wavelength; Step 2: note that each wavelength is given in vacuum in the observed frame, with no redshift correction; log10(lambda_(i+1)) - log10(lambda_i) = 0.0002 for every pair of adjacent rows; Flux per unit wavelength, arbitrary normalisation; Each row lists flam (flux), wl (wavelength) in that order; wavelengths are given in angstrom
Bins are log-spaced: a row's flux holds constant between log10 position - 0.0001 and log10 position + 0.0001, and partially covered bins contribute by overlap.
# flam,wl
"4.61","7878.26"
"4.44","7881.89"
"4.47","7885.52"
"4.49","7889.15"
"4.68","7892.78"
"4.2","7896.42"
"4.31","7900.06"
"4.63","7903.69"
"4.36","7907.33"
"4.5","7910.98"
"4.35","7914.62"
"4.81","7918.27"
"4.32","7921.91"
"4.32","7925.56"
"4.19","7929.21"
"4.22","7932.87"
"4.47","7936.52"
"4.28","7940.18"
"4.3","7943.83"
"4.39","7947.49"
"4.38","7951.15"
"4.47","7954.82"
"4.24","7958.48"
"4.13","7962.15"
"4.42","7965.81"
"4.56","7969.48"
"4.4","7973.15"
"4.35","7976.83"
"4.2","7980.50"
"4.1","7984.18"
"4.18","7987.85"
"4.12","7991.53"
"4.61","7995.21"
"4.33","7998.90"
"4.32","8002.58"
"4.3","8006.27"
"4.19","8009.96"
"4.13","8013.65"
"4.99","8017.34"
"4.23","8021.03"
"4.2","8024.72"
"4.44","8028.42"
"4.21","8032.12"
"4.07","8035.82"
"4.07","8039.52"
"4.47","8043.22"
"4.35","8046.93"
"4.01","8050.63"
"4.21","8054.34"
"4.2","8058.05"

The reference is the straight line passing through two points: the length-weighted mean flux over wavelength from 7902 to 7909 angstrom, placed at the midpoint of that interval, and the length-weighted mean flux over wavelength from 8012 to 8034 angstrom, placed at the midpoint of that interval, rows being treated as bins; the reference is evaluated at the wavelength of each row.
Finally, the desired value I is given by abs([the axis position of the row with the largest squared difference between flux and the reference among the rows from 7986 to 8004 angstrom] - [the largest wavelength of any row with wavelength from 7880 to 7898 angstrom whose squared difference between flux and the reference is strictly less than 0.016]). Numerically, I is 102.4 angstrom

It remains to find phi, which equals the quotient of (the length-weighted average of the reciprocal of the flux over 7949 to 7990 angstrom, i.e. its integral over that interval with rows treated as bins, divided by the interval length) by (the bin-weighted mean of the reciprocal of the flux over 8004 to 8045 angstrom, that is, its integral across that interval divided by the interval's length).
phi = 1.00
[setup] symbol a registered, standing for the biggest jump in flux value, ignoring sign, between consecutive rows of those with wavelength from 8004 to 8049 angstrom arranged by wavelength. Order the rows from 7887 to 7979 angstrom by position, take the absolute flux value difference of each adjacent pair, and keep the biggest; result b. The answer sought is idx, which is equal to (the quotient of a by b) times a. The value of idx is 1.5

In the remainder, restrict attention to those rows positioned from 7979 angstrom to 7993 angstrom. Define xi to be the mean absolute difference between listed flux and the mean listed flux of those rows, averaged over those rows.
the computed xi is 0.040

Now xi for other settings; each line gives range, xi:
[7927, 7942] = 0.090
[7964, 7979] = 0.064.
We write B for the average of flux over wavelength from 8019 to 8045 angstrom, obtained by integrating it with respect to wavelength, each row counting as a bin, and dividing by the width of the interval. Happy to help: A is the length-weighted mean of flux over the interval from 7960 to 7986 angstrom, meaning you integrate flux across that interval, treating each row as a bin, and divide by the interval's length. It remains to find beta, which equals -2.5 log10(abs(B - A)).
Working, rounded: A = 4.31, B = 4.25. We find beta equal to 3.1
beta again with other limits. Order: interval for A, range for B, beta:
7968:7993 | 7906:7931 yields 2.2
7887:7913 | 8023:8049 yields 1.8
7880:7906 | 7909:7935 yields 2.8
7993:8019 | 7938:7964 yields 2.7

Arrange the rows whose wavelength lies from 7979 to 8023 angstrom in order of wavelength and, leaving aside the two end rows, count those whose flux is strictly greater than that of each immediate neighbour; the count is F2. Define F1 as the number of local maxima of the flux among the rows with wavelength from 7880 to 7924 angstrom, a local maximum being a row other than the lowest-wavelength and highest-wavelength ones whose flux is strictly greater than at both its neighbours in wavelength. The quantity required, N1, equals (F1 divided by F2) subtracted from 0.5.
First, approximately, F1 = 4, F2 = 3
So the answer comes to -0.8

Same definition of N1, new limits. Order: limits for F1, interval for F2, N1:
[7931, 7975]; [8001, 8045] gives -1.5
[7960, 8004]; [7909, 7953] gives -0.5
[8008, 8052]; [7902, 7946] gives -0.5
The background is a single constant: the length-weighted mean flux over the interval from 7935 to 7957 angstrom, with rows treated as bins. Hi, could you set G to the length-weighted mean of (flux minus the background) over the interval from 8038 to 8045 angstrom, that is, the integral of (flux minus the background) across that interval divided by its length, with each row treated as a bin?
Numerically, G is -0.10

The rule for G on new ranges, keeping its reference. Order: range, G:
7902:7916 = 0.08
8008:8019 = 0.05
